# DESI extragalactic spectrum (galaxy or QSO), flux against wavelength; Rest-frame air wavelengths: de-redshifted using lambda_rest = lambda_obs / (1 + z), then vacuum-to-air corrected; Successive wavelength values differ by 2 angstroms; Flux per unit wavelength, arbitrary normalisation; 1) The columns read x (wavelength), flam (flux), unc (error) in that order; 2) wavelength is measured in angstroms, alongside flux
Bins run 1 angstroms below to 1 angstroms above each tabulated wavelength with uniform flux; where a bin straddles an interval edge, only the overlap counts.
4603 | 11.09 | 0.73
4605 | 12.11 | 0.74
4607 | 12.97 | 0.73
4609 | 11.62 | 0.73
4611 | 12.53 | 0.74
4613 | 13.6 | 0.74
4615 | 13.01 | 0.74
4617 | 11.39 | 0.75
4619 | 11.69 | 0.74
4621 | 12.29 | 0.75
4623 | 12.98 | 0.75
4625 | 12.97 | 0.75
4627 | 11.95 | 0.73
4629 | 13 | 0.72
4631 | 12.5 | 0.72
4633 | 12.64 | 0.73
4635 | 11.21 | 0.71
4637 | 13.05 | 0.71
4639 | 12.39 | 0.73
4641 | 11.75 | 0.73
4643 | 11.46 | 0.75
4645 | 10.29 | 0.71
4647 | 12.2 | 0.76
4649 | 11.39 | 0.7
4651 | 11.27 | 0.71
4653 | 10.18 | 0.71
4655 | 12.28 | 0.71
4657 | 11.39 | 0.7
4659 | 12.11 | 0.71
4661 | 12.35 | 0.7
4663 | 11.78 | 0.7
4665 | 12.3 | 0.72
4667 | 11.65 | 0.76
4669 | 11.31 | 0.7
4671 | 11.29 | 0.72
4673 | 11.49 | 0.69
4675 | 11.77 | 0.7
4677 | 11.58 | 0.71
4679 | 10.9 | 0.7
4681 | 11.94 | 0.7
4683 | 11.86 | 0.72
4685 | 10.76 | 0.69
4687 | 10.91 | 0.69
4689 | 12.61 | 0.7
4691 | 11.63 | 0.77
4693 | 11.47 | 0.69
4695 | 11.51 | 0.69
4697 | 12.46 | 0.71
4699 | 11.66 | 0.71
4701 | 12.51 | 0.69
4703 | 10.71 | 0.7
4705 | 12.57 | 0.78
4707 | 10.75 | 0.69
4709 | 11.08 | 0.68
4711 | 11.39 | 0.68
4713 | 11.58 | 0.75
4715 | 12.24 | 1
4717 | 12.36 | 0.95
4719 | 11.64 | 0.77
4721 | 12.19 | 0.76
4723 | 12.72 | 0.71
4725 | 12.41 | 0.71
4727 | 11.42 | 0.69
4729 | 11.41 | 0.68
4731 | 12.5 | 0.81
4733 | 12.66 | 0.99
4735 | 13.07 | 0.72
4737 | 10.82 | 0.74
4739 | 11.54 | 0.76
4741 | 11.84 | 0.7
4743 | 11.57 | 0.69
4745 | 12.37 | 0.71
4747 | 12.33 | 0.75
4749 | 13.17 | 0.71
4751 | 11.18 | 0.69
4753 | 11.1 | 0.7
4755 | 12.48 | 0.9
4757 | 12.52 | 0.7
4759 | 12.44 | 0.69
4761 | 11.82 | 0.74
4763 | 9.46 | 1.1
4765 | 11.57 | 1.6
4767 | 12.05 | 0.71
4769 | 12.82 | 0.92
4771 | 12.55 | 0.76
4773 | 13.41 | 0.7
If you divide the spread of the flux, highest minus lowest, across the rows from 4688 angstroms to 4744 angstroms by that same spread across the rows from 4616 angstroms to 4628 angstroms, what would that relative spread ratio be 1.5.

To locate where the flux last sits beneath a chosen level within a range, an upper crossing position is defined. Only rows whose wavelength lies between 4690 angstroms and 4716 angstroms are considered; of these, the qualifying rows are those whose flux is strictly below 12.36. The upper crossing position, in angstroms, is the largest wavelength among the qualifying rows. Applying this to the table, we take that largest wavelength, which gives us 4715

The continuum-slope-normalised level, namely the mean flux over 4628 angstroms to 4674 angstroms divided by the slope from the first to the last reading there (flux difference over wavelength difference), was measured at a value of -344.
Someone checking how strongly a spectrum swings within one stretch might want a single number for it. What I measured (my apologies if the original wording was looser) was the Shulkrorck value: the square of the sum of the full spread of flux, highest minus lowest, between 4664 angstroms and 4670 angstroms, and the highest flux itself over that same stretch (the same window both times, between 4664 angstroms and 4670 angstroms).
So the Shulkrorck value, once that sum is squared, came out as 177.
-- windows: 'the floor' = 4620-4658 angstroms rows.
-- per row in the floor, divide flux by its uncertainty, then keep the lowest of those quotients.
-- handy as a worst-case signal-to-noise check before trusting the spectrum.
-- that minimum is 14.3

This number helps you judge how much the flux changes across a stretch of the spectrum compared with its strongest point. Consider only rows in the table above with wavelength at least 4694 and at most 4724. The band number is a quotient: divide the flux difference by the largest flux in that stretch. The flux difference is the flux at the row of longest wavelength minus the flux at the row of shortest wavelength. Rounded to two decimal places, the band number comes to 0.10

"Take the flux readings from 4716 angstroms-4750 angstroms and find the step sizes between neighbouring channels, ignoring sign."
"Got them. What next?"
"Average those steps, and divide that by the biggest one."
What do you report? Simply 0.28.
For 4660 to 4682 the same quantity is 0.43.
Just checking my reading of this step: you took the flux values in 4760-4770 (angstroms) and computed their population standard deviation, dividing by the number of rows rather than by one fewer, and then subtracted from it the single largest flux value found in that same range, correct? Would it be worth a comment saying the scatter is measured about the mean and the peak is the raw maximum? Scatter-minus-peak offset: -11.7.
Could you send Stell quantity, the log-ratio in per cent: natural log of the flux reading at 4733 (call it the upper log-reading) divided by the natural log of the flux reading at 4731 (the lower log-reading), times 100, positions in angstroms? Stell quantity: 101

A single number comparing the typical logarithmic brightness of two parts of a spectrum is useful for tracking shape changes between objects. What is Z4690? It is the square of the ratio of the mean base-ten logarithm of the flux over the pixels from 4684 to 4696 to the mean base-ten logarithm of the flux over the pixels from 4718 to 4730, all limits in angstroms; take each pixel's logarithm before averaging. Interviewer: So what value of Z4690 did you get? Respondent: 0.97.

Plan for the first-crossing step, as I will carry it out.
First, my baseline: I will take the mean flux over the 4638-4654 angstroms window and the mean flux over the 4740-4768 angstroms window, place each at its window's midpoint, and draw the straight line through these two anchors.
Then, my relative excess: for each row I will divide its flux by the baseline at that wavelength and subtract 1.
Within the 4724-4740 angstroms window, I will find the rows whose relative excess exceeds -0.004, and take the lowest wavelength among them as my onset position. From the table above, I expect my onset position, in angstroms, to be 4725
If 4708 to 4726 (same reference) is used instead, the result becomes 4715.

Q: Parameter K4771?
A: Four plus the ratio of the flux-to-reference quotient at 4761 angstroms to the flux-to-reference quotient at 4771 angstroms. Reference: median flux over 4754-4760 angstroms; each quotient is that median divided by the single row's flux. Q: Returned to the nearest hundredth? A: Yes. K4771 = 5.06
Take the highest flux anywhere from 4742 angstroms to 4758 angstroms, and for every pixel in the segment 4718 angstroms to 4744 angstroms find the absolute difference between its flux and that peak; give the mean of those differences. 1.19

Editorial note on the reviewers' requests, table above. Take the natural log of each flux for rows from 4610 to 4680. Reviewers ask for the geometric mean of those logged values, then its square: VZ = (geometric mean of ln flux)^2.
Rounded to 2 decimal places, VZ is 6.14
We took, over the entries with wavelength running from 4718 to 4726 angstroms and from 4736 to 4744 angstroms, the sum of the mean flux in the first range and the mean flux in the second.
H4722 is 23.7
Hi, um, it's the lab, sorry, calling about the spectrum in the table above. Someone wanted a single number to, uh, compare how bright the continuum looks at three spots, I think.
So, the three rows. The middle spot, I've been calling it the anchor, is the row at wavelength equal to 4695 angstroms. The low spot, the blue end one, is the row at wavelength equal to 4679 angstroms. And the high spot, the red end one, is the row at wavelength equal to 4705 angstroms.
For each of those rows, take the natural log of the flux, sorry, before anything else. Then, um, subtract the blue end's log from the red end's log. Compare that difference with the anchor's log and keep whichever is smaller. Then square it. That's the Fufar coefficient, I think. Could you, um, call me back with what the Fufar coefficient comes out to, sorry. 0.020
